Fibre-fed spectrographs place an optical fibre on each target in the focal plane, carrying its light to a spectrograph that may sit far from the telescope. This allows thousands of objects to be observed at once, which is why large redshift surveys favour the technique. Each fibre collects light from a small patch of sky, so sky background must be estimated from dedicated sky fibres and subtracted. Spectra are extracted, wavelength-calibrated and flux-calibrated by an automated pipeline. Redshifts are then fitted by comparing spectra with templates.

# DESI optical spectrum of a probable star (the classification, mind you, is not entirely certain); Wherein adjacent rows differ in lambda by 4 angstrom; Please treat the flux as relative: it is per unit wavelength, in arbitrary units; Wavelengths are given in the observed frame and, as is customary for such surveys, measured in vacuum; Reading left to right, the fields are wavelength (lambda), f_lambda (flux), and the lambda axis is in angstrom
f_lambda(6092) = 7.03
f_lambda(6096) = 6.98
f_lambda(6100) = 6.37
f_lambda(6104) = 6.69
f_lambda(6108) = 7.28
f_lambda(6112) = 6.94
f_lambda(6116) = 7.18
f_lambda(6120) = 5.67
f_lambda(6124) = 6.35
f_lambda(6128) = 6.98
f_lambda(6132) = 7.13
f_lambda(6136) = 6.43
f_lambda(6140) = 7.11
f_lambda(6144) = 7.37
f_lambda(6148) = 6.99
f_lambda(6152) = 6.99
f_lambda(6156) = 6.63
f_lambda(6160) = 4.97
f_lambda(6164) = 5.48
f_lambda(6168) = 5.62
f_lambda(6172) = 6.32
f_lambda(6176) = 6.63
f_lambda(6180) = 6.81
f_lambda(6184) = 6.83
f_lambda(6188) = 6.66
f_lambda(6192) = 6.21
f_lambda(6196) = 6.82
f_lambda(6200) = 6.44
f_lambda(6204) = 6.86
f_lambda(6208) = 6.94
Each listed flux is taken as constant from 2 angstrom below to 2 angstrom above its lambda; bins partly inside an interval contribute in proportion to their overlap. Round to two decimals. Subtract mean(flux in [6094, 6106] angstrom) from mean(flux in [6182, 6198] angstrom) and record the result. -0.05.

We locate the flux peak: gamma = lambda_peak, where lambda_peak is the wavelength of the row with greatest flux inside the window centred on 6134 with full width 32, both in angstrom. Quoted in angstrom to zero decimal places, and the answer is 6144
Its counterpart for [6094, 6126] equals 6108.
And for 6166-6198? 6184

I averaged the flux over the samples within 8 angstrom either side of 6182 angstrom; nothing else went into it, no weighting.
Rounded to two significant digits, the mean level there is 6.7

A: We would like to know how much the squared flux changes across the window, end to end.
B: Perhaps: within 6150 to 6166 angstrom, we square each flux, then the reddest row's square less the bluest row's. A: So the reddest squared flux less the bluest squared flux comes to -19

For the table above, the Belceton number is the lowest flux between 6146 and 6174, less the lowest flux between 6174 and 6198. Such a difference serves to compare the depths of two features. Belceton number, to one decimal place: -1.2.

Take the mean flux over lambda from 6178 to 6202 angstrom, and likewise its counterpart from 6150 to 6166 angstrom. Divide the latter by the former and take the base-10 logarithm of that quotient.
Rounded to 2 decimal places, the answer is -0.04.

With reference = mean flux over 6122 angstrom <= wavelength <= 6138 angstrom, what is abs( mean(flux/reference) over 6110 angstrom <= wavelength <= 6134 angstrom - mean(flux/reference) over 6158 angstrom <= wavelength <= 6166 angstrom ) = 0.22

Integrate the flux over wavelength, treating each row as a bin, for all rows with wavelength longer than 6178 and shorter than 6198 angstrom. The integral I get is 133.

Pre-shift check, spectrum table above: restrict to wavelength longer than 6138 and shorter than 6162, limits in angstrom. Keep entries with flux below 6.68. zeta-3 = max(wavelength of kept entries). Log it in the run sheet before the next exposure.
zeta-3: 6160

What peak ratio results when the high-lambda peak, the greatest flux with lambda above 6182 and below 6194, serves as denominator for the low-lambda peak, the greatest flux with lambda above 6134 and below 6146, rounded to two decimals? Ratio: 1.08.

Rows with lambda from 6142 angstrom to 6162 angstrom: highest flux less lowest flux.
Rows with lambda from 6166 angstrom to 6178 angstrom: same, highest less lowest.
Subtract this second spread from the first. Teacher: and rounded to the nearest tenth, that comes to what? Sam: 1.4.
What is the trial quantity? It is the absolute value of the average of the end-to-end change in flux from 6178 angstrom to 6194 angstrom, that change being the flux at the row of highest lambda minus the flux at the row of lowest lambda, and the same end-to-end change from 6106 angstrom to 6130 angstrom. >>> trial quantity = 0.45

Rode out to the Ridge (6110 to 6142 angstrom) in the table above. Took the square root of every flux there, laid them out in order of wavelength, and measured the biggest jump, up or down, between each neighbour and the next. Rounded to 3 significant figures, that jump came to 0.298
